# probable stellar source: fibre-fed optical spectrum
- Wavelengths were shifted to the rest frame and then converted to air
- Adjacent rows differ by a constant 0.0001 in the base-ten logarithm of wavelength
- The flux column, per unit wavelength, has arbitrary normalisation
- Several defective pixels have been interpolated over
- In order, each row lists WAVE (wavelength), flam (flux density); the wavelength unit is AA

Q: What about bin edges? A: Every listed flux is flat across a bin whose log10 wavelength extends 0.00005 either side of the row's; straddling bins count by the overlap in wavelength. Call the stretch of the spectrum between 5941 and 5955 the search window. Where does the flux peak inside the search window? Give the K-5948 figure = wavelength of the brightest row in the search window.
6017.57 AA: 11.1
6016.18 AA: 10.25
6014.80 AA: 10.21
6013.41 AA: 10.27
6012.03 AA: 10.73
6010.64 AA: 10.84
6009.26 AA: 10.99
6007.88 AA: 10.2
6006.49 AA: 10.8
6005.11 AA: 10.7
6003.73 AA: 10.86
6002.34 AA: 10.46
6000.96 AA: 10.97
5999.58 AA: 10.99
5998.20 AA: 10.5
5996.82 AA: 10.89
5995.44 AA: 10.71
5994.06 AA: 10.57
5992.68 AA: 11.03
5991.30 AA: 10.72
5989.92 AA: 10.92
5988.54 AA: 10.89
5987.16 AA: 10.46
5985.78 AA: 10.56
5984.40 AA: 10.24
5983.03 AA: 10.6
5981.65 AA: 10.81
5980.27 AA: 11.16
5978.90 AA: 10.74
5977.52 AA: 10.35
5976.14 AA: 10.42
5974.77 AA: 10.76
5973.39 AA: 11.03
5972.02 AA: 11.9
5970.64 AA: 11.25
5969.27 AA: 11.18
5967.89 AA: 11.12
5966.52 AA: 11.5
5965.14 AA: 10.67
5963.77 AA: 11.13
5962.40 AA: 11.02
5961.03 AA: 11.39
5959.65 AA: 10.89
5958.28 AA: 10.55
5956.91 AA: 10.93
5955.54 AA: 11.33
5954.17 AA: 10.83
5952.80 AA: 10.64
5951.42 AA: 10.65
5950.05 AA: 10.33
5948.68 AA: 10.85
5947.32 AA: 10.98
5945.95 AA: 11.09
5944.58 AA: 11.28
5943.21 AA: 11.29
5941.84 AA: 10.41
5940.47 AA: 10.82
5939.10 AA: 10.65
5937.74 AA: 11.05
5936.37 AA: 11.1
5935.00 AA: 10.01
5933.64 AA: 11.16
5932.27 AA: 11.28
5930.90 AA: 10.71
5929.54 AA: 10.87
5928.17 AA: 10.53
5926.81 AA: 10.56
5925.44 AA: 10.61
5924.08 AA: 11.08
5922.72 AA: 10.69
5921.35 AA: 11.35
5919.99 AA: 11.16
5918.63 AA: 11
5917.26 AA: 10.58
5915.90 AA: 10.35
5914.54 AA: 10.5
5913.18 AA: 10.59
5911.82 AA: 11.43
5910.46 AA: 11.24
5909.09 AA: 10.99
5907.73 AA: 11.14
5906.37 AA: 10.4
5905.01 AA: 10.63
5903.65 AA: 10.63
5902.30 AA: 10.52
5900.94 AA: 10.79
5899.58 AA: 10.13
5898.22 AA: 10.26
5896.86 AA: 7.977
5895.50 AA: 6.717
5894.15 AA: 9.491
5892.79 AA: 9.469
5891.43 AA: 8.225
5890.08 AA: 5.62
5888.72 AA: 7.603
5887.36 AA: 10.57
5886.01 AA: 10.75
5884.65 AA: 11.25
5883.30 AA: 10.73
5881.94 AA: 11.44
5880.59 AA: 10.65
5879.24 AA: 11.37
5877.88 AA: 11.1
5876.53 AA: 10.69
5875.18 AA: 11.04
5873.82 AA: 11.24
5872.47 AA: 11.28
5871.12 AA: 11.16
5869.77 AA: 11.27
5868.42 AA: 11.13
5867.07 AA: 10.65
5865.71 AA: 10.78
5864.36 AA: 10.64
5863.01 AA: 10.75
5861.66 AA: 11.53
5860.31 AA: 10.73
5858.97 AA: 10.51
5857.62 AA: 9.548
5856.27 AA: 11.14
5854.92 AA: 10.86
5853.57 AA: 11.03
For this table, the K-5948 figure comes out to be 5943.21 AA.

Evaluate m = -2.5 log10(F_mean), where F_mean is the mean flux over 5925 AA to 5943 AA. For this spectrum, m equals -2.58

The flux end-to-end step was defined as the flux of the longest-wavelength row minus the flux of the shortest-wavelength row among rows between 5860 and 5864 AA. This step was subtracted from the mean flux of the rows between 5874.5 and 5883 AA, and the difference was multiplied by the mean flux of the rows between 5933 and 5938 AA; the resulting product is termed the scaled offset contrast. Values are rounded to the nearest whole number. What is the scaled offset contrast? 119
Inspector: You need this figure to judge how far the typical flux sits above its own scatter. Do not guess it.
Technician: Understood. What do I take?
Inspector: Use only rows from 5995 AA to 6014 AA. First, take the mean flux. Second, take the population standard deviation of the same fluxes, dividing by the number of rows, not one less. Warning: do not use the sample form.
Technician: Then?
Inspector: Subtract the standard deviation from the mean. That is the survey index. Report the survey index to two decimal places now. 10.46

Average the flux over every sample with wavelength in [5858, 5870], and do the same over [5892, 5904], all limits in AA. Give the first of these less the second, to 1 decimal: 1.3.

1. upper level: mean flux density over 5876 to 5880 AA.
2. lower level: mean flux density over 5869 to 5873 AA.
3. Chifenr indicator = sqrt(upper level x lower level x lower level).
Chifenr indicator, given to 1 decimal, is 37.4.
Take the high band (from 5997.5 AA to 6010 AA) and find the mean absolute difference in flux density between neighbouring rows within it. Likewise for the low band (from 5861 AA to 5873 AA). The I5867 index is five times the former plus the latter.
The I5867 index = 2.17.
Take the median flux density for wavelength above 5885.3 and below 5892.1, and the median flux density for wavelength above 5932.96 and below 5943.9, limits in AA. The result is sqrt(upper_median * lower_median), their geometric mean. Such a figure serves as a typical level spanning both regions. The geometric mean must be 9.5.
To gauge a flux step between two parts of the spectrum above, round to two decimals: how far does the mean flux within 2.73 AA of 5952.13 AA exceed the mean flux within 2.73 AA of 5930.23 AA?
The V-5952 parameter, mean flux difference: -0.23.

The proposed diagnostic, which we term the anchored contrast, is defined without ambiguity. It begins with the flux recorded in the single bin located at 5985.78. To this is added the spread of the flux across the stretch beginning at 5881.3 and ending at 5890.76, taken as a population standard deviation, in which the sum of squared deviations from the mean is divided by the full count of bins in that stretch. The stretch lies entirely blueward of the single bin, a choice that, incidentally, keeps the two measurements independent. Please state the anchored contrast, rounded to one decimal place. 12.6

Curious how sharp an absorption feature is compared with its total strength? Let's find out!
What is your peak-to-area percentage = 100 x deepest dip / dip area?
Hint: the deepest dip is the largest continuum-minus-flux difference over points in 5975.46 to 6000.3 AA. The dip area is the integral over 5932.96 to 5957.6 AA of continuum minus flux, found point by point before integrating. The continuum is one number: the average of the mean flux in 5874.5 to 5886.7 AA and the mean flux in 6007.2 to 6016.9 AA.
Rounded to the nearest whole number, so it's -20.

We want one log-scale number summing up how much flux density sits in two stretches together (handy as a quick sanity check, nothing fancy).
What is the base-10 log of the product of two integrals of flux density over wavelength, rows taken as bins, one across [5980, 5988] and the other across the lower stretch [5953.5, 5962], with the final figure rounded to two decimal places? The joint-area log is 3.90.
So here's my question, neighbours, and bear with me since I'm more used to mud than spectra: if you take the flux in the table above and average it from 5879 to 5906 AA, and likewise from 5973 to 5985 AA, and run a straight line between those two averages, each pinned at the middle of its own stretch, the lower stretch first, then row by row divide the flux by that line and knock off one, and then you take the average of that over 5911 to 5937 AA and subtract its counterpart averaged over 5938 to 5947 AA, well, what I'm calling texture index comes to 0.011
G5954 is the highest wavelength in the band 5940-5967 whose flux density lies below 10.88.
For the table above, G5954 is 5965.14 AA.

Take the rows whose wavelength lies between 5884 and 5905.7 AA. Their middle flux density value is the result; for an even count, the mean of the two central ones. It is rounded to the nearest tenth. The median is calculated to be 10.2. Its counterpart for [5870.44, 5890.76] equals 11.0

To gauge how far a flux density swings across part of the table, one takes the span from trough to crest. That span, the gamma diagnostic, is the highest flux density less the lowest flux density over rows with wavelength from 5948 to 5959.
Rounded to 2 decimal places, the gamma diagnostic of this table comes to 1.00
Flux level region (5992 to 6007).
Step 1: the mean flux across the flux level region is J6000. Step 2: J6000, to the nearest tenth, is 10.8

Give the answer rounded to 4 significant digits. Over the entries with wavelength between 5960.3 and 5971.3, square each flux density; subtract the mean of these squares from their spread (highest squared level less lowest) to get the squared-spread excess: -106.1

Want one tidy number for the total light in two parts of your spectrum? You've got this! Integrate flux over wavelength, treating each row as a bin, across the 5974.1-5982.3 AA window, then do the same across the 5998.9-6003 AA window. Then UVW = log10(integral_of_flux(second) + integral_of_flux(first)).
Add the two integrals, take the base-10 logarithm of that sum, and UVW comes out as 2.12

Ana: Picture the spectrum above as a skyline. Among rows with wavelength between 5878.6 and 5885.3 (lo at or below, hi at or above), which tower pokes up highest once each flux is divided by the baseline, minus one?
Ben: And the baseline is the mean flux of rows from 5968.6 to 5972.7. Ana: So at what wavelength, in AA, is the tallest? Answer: 5881.94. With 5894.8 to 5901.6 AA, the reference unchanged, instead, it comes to 5900.94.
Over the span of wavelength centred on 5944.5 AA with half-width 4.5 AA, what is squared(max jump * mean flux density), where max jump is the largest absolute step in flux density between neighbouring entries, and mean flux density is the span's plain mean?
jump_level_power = 93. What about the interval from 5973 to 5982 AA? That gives 20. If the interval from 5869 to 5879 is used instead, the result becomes 21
